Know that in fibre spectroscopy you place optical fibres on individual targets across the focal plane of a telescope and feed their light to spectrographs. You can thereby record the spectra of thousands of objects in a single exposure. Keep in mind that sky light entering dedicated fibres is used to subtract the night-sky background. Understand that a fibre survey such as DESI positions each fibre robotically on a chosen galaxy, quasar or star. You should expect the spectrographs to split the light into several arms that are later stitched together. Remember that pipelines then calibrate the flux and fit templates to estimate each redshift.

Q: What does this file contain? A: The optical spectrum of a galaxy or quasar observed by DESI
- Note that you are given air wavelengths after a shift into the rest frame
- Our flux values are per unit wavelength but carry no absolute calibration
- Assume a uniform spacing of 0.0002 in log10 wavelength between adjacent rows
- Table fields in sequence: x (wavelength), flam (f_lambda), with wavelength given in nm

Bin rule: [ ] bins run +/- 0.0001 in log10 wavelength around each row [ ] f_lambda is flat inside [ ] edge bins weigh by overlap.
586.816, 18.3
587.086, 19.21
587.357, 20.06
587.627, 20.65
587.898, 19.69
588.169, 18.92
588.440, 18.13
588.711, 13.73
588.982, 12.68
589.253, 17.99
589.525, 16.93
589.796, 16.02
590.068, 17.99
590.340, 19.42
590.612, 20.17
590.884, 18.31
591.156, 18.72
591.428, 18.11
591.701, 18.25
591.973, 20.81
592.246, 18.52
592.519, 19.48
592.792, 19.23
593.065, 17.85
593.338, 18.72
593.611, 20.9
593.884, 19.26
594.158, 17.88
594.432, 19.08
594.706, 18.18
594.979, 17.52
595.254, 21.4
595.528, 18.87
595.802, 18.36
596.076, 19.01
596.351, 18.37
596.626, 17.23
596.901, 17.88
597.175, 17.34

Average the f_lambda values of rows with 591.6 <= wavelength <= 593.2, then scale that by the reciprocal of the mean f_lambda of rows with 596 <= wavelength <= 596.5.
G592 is 1.02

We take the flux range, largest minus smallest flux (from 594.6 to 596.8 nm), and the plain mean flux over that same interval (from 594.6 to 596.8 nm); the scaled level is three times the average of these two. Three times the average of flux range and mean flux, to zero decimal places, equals 34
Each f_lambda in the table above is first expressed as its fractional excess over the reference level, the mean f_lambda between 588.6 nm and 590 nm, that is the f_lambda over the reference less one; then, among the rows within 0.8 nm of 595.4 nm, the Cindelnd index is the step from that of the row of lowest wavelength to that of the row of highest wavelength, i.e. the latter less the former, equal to 0.05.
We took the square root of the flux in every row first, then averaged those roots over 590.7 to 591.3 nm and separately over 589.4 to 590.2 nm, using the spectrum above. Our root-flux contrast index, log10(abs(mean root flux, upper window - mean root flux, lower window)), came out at -0.7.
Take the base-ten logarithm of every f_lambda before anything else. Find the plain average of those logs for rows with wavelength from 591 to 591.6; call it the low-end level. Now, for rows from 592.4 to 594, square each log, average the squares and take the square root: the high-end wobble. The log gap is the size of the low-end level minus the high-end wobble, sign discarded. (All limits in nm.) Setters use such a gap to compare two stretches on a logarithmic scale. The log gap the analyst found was 0.019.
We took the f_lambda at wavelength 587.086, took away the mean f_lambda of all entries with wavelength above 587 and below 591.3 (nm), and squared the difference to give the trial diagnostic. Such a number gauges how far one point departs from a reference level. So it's 1.4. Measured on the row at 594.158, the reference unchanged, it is 0.0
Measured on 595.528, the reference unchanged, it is 0.7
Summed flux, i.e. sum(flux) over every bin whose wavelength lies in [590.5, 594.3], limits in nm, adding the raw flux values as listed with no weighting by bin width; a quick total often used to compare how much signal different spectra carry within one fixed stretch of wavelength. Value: 266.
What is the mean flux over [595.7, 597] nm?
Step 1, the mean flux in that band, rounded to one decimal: 18.2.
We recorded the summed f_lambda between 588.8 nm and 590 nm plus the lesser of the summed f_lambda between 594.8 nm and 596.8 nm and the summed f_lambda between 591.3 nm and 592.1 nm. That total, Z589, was 121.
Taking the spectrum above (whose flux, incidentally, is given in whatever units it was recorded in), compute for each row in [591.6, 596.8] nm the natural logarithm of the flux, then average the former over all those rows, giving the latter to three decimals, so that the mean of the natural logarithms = 2.937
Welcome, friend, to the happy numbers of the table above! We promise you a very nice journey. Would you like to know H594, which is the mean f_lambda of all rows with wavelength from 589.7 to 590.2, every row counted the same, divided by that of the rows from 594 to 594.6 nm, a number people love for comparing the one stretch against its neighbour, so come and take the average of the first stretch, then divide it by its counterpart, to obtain 0.92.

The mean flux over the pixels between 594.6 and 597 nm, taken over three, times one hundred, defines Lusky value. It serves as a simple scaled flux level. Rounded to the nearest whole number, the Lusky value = 618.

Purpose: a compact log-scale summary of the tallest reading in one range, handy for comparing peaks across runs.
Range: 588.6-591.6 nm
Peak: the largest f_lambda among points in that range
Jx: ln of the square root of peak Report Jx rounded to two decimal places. 1.50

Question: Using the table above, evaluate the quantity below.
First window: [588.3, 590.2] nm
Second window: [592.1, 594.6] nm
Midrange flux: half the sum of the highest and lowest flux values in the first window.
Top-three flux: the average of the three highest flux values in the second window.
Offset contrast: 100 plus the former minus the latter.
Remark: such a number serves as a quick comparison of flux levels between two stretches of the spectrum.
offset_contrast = 95.5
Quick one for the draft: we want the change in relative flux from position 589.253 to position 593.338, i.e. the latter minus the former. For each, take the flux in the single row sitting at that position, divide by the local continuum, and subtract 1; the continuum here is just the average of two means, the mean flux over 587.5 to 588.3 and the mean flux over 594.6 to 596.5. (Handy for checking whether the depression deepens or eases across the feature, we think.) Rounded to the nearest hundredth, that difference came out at 0.04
